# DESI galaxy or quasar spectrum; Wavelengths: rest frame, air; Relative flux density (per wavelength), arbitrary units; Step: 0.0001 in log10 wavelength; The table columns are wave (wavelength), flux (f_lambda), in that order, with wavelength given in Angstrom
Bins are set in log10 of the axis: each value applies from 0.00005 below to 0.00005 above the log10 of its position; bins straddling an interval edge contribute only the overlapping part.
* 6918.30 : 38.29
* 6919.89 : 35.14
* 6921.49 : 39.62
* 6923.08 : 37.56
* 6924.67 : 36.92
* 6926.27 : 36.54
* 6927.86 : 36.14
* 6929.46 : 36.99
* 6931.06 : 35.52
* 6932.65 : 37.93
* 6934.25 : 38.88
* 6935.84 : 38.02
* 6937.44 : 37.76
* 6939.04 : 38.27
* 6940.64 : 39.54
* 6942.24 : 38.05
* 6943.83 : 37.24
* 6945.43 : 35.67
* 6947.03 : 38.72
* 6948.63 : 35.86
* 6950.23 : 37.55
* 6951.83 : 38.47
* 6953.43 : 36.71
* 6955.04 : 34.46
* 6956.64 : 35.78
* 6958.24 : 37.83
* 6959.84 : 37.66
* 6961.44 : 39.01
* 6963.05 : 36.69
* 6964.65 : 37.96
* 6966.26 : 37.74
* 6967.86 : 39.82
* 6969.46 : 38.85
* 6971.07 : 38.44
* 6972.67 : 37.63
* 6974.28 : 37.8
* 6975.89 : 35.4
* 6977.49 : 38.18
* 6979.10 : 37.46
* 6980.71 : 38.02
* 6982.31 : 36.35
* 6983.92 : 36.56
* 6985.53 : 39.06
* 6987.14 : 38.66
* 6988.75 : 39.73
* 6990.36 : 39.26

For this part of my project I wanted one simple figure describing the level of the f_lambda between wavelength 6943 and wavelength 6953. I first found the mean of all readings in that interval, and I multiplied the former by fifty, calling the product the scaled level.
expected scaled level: 1863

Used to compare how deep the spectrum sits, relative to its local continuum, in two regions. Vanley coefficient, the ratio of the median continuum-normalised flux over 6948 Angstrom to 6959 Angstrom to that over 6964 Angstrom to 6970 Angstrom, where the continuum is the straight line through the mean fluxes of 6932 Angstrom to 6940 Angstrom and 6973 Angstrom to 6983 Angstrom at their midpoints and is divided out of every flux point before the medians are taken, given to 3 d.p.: 0.948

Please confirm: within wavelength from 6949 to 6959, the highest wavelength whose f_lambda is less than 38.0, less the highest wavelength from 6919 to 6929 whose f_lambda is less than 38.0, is 30.4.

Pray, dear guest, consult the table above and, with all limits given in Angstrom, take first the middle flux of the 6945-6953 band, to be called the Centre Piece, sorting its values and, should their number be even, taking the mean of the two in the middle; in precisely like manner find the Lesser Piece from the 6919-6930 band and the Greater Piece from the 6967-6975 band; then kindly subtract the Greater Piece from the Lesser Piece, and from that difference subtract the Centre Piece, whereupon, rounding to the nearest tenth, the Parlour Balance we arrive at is -39.1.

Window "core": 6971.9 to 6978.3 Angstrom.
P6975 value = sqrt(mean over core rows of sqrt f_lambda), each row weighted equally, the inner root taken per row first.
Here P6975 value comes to 2.47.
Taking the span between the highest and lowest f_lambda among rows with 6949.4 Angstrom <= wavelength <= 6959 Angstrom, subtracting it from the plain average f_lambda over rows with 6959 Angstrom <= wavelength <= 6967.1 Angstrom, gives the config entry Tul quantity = 33.8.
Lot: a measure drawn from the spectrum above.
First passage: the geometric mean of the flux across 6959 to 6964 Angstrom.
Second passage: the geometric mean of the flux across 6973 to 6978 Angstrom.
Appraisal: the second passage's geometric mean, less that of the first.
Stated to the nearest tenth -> -0.7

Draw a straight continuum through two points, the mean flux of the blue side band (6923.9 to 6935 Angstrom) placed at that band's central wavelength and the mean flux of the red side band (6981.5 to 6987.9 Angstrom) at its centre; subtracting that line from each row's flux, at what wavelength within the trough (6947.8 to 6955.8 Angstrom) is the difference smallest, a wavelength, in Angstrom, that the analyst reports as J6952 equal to 6955.04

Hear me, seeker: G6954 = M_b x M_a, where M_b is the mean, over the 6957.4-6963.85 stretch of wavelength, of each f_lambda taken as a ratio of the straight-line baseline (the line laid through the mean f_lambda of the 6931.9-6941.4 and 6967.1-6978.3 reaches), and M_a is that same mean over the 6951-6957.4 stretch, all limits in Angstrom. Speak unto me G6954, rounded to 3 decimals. 0.943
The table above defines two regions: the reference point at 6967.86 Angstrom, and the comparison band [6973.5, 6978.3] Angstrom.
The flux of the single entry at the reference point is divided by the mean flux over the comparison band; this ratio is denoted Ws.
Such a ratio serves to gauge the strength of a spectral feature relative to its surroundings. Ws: 1.07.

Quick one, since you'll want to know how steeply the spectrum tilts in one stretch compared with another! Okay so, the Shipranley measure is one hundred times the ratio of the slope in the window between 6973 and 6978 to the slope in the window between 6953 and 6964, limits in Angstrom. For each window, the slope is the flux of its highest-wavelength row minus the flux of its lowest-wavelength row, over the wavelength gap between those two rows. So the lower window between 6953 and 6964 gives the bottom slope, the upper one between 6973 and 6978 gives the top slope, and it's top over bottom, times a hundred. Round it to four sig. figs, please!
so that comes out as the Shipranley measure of -5694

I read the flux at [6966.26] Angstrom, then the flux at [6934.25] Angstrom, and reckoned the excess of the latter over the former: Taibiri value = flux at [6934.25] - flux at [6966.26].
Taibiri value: 1.1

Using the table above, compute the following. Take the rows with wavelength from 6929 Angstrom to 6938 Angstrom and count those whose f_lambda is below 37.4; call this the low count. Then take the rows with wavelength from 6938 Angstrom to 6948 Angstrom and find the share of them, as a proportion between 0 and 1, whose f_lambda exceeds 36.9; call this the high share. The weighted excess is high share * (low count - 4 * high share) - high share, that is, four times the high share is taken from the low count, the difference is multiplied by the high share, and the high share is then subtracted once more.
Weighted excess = -1.9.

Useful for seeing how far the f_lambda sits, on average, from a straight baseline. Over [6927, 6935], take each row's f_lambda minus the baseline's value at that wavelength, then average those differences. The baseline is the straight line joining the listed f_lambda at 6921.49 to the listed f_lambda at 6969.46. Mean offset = -2.4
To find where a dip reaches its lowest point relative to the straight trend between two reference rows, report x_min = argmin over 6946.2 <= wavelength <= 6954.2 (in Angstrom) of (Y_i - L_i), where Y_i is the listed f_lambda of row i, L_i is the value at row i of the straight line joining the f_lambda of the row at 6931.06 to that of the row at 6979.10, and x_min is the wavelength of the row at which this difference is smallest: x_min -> 6948.63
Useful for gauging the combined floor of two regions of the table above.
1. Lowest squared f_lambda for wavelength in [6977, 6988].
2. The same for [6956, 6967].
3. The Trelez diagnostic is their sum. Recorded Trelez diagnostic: 2602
